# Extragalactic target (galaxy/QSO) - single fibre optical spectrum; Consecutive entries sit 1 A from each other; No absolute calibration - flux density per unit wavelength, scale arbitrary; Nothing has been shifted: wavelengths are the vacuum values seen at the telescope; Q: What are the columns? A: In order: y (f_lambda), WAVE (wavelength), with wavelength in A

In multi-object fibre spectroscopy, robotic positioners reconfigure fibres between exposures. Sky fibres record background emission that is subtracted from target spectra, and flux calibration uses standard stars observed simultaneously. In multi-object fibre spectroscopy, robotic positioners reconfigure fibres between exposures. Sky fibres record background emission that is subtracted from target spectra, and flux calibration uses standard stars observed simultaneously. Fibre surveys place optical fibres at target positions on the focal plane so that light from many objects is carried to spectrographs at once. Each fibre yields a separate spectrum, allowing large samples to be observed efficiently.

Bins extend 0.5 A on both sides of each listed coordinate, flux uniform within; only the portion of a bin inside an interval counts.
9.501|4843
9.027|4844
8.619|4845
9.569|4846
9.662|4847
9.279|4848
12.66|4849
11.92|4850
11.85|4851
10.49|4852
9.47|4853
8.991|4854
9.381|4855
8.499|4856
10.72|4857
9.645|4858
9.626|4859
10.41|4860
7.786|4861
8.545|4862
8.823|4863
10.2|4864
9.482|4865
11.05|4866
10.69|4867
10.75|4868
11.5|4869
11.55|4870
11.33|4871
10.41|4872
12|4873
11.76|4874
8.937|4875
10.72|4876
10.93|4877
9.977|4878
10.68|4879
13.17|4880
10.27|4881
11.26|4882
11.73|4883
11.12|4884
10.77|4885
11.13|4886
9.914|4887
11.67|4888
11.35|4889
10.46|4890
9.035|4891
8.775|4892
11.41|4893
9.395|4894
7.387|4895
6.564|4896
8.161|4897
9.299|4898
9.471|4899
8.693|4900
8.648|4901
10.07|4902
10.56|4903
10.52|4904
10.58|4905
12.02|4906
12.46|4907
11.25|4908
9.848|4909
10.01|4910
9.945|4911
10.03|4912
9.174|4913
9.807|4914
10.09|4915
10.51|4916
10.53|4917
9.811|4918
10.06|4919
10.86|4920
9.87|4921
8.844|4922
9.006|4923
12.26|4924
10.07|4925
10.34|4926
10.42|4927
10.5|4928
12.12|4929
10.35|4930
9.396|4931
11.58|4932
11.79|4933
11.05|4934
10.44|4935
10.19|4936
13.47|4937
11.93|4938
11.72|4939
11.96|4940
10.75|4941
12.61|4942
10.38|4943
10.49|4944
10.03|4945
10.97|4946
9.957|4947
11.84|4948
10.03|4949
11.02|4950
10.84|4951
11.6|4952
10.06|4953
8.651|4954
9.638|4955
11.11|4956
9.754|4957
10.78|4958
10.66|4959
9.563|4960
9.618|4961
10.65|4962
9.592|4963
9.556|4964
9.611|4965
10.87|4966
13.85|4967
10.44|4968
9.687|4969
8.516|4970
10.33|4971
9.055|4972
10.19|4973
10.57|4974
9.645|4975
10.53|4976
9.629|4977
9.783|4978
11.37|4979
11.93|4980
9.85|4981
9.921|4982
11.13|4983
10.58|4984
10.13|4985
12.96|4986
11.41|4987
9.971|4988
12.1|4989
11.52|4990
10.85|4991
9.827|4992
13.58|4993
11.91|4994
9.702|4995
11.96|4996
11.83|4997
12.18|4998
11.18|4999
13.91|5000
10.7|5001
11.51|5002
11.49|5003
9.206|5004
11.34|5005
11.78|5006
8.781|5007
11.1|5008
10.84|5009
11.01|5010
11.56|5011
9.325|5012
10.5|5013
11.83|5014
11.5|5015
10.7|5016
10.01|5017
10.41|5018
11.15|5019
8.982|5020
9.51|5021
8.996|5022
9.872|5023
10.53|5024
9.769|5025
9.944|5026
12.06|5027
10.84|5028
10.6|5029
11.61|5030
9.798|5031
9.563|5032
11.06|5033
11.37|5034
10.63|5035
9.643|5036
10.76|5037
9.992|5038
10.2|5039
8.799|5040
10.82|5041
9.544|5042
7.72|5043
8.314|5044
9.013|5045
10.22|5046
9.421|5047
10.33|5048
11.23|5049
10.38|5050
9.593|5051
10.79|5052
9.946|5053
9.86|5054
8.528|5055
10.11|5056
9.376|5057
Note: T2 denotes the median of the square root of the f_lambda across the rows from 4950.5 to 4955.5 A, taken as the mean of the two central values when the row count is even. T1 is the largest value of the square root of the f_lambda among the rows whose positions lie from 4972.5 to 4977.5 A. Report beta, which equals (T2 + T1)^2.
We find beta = 41.3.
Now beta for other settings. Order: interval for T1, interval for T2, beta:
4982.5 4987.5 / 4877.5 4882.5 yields 47.2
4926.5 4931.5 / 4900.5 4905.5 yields 45.2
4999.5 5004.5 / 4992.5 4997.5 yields 51.6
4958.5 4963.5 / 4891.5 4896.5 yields 38.8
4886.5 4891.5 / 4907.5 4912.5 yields 43.3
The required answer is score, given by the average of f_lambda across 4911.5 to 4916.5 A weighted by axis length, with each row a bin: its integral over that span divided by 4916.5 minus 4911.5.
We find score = 9.9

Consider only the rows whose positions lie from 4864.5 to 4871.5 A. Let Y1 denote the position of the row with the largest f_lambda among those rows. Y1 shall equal 4870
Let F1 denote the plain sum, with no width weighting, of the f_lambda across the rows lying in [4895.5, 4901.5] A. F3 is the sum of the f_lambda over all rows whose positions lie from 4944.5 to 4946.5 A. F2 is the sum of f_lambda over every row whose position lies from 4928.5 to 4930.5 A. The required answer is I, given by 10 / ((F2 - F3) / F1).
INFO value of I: 346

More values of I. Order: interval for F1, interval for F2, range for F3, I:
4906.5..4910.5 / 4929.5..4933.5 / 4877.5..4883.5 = -18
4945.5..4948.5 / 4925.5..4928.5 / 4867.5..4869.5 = 36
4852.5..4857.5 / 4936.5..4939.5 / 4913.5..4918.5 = -35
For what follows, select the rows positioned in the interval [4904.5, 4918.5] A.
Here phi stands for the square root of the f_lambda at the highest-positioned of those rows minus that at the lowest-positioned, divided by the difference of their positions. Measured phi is -0.009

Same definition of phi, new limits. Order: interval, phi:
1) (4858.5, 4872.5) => 0.010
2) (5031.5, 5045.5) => -0.007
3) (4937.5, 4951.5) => -0.012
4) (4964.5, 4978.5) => 0.002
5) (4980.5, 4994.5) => 0.024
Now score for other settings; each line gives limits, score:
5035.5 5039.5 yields 10.1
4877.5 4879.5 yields 10.3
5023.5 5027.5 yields 10.6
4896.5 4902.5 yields 9.1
